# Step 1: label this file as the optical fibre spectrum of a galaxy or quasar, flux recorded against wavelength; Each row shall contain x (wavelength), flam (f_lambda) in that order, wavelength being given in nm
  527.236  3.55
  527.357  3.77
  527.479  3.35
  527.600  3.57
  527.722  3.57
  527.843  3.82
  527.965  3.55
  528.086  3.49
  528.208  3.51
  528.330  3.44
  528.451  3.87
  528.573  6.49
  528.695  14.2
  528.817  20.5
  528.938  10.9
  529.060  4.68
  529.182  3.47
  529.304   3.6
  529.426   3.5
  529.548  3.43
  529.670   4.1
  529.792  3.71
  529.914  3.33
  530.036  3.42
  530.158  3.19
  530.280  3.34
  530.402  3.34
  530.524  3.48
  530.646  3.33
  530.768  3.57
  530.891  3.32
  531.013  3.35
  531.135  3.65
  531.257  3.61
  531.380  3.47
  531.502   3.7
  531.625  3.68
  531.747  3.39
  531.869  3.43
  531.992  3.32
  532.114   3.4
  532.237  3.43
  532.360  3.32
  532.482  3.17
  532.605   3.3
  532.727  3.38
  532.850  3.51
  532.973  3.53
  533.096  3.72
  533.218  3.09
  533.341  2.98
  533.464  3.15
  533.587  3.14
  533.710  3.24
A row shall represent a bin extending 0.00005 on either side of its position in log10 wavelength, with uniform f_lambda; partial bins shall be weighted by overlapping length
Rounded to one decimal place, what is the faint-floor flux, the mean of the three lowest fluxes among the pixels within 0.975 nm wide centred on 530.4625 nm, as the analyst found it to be 3.3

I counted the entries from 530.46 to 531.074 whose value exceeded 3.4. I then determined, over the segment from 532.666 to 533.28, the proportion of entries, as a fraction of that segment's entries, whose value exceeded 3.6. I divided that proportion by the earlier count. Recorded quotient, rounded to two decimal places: 0.10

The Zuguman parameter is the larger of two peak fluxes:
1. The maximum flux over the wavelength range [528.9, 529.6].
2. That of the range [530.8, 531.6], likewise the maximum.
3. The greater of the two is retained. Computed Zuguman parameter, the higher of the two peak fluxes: 11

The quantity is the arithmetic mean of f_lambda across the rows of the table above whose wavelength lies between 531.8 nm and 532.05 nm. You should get 3.38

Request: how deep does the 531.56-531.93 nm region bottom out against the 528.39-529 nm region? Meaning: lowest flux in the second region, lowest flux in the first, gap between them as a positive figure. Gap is 0.48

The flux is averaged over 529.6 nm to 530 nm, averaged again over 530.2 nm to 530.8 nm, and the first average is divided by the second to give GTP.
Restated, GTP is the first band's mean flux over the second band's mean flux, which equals 1.1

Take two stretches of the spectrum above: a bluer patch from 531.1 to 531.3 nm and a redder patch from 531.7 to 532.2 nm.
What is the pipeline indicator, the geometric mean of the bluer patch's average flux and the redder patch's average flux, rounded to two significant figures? 3.5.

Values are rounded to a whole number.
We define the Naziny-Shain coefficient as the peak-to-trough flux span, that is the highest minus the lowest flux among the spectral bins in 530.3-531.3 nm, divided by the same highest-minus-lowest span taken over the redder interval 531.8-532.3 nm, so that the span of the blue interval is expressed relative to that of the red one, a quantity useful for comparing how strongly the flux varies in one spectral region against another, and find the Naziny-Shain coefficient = 3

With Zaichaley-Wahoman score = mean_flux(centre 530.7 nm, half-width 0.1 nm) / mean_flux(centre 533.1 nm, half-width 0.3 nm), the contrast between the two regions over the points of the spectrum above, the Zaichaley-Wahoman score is 1.02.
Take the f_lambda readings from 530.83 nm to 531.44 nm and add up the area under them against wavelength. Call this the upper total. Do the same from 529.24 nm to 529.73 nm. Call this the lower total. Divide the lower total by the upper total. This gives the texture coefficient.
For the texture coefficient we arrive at 0.84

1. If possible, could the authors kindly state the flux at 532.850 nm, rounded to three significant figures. 3.51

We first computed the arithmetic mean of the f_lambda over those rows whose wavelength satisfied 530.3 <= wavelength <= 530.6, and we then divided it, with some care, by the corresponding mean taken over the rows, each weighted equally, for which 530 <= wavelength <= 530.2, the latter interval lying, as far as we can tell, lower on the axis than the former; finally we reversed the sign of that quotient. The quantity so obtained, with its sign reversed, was -1.03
